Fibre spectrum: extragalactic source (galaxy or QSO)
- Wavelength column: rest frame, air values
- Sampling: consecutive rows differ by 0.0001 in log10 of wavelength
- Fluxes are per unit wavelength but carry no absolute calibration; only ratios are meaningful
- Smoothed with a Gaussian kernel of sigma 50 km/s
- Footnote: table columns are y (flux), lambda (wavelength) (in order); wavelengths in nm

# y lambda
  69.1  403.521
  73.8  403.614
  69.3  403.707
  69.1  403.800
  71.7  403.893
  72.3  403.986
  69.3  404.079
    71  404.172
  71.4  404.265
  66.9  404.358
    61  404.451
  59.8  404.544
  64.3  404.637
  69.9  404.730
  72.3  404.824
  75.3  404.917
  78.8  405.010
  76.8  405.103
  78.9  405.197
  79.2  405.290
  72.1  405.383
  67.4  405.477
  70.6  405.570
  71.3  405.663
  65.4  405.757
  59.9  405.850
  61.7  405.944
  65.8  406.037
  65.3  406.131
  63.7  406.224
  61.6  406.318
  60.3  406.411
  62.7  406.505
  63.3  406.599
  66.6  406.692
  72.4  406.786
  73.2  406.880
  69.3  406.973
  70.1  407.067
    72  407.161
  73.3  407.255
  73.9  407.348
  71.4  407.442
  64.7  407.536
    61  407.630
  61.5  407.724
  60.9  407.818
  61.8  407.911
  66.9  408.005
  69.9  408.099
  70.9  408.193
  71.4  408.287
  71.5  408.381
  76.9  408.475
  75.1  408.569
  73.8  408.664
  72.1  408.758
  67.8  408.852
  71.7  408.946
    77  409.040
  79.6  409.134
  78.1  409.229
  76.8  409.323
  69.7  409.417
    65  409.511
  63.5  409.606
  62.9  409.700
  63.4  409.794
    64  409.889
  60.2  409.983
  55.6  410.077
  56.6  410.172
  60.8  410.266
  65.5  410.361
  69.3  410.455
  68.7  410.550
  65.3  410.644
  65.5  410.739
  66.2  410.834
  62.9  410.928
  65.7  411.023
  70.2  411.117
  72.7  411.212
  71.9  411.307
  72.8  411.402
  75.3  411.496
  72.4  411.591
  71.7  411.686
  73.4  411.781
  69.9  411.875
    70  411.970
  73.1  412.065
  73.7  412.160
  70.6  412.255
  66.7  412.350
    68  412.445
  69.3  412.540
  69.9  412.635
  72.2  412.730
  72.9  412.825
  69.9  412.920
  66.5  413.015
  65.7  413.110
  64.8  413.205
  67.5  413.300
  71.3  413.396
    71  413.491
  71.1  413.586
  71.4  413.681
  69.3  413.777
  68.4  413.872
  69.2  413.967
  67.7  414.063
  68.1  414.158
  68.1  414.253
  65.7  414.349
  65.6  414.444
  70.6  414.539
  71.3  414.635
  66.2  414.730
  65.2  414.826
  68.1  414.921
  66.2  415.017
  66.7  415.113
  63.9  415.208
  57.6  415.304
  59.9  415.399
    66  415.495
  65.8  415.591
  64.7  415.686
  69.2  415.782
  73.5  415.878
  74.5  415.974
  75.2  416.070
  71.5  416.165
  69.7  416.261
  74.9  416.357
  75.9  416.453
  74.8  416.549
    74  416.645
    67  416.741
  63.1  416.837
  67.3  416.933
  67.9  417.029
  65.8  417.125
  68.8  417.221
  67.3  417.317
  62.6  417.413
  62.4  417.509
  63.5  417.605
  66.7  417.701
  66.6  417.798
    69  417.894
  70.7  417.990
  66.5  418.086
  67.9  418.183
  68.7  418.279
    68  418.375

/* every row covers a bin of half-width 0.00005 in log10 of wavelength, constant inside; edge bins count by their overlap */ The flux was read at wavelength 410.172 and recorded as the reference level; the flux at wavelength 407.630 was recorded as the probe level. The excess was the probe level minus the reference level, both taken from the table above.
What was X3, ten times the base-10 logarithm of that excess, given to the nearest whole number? 6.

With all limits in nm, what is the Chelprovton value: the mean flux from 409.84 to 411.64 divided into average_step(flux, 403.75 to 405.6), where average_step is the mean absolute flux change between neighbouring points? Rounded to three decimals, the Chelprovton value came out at 0.046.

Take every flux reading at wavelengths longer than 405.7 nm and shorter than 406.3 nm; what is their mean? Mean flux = 64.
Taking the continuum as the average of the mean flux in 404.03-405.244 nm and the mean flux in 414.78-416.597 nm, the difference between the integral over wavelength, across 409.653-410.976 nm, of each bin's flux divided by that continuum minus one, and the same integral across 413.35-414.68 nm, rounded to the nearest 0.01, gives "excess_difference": -0.11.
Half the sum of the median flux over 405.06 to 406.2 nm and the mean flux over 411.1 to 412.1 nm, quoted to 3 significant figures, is 70.6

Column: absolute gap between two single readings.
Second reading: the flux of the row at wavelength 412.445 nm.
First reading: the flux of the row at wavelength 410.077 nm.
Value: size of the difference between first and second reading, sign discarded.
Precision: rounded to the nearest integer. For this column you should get 12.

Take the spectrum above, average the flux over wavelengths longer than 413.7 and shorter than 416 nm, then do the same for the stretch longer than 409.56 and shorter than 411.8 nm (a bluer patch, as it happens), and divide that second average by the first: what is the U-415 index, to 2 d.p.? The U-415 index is 0.99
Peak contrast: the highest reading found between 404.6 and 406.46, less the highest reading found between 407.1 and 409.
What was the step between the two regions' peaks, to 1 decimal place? 2.3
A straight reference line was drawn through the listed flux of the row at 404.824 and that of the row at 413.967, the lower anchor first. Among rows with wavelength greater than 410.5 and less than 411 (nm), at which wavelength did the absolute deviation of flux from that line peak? 410.928 nm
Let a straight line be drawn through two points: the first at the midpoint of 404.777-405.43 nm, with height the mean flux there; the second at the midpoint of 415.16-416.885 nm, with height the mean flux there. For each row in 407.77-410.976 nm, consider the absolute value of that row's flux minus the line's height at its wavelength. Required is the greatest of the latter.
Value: 17.3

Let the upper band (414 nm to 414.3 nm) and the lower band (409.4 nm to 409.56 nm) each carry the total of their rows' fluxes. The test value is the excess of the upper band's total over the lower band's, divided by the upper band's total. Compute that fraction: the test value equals 0.3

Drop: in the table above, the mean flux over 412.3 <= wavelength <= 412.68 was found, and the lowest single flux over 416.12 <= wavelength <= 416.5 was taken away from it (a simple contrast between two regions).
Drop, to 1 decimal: -1.2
